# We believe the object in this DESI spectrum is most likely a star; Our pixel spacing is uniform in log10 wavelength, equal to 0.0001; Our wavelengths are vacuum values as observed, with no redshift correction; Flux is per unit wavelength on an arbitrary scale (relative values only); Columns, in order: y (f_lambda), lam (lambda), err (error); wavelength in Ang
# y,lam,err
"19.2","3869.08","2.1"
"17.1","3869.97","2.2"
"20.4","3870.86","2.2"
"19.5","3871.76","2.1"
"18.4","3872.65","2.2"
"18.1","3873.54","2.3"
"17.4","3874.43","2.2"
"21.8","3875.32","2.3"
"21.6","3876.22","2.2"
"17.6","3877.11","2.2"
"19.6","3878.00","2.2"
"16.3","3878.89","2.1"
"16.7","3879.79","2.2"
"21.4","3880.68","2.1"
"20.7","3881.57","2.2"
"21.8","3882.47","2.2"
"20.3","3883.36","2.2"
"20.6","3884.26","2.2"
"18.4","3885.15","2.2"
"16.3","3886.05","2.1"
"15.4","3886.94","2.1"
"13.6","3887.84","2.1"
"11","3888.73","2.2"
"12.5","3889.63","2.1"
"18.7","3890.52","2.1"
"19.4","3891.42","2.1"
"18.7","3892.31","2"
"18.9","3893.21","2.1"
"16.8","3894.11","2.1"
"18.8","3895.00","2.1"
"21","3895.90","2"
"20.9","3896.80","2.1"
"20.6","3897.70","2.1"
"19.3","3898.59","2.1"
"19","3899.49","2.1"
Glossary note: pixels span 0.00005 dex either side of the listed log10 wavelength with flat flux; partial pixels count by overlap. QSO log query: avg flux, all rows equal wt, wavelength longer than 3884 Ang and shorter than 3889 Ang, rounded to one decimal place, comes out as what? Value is 15.9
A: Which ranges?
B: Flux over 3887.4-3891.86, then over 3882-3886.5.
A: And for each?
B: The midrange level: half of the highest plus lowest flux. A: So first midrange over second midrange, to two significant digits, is 0.80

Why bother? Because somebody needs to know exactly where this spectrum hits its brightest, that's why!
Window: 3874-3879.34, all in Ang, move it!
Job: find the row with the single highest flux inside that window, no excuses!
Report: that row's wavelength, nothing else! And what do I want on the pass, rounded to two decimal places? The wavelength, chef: 3875.32 Ang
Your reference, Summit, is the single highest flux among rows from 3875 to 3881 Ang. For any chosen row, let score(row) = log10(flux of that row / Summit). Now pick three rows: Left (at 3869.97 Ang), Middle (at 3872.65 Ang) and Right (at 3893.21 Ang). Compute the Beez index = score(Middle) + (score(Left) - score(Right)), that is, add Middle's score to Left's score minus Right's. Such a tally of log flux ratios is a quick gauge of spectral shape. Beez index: -0.12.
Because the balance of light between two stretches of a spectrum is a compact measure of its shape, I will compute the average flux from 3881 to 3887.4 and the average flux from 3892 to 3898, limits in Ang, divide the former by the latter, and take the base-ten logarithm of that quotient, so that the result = -0.01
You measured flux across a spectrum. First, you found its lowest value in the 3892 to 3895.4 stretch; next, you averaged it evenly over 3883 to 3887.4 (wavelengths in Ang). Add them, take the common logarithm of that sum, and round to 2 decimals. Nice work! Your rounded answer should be 1.54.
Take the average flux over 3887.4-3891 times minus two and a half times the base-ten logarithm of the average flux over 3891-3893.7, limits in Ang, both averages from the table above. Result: -45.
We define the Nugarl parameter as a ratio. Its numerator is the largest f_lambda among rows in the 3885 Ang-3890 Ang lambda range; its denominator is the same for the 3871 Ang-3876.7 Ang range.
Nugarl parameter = 0.84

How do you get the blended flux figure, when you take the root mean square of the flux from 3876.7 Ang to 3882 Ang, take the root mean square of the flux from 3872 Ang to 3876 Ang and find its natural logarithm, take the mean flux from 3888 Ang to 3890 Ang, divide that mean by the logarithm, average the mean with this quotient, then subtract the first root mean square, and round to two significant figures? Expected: -11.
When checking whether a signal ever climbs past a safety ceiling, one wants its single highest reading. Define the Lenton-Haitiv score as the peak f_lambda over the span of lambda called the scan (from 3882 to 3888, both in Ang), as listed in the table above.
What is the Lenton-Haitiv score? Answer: 21.8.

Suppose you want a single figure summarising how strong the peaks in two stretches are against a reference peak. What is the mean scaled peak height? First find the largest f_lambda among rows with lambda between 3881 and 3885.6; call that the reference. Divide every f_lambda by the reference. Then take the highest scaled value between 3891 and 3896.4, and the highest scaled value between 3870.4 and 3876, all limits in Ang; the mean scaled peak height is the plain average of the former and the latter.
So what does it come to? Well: 0.98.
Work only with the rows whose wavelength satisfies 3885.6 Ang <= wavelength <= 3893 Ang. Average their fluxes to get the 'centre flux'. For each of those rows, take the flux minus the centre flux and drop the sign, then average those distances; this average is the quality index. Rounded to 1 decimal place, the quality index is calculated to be 2.6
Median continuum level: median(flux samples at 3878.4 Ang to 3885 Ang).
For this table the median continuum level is 20.6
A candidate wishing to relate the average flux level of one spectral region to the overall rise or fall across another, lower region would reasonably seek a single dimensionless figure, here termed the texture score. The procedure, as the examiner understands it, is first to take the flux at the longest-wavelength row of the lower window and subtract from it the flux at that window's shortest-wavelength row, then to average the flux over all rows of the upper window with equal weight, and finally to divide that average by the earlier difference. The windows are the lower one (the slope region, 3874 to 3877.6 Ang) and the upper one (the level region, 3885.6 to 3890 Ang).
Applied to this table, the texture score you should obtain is 69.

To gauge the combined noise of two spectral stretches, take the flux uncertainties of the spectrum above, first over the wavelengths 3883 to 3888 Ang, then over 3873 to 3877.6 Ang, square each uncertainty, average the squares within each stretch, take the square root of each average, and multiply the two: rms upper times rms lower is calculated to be 4.82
